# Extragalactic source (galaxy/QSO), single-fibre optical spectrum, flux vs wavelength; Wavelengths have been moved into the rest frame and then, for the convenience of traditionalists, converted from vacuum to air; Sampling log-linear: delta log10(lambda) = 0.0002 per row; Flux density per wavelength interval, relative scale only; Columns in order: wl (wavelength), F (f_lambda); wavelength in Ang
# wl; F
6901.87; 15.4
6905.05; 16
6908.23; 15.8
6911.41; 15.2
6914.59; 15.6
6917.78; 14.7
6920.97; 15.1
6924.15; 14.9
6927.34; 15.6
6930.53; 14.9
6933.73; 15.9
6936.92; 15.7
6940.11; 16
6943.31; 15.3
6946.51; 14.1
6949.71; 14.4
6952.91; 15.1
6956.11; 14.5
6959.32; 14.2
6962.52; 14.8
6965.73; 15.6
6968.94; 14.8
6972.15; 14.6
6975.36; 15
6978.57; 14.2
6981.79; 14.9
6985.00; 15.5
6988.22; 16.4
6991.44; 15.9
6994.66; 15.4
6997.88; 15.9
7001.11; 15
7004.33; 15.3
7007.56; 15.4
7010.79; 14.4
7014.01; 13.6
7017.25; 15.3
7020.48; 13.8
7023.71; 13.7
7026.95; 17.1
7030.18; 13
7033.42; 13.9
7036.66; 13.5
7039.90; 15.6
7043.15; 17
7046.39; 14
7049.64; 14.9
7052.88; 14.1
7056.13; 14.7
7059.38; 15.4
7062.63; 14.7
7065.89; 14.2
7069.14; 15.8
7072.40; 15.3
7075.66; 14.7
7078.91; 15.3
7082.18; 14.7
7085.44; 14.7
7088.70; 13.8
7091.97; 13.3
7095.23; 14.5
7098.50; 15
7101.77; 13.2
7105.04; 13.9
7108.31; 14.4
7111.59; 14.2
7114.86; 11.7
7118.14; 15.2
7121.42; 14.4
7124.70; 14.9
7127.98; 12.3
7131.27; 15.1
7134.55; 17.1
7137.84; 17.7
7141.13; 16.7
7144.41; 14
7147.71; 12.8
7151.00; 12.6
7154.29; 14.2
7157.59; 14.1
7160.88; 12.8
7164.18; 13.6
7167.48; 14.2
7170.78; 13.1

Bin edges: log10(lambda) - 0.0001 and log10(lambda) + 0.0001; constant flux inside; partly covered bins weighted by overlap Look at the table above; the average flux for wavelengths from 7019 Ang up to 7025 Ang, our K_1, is 13.8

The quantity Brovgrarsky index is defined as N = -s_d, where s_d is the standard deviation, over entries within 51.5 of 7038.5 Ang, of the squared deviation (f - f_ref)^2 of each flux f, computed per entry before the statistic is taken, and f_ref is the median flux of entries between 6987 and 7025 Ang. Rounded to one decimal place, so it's -1.3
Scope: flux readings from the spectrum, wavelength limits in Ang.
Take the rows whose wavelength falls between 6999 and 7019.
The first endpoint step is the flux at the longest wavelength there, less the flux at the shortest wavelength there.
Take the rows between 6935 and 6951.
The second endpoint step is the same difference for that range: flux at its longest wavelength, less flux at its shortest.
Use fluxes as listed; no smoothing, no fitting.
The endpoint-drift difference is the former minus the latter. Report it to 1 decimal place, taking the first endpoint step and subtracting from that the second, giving 1.6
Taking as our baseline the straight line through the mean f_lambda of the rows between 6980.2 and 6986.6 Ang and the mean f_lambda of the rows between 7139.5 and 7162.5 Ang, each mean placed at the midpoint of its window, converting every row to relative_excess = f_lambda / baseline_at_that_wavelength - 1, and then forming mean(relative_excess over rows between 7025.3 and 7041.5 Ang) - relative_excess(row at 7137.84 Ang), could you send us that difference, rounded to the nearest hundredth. -0.28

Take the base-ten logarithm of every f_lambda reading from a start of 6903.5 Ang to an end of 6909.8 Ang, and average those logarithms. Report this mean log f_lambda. 1.201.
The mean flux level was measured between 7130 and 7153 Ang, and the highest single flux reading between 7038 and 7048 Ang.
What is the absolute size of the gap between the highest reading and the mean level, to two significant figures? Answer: 1.9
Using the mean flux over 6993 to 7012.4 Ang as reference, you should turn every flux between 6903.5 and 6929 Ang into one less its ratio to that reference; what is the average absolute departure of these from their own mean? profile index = 0.025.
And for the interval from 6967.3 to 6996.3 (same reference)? 0.036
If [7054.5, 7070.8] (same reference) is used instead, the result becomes 0.034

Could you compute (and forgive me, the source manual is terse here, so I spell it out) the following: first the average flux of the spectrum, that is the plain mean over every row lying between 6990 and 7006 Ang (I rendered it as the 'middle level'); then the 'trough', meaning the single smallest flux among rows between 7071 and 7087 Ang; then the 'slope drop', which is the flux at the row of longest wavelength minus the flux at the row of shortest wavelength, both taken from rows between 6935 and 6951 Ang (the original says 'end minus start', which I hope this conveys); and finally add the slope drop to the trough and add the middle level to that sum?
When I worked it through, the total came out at 28.9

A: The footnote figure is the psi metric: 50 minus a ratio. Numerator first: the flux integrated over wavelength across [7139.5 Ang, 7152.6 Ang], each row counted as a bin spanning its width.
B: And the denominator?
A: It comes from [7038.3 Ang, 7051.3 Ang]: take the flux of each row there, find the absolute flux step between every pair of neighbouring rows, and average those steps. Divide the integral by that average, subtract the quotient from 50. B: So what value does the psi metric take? -54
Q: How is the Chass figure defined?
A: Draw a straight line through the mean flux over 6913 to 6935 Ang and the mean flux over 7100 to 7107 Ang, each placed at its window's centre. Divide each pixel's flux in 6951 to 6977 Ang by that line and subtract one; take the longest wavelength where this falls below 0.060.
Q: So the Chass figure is 6975.36 Ang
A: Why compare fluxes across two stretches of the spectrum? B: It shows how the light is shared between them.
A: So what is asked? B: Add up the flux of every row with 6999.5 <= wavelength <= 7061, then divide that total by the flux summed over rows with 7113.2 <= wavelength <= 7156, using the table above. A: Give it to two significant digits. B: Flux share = 1.5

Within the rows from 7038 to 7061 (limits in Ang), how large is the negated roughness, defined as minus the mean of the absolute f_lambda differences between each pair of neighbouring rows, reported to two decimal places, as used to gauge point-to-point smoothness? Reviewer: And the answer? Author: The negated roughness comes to -1.23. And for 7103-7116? -1.07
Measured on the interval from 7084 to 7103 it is -0.98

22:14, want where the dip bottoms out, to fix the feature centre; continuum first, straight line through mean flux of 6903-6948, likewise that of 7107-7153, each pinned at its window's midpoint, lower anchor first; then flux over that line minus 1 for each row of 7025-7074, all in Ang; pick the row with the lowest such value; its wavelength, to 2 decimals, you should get 7030.18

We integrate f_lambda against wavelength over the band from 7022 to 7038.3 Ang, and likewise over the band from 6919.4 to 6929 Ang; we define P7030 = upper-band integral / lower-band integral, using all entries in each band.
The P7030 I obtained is 1.59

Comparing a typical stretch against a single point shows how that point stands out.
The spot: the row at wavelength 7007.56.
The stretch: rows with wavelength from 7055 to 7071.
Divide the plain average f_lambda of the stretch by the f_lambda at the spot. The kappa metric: 0.97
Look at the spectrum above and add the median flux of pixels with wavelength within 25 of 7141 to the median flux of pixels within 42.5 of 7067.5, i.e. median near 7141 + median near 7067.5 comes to 28.90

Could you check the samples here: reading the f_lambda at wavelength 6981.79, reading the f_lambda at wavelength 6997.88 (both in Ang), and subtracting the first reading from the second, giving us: 1.0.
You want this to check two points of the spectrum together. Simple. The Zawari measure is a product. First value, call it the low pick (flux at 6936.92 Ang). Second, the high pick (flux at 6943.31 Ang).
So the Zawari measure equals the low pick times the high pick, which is 240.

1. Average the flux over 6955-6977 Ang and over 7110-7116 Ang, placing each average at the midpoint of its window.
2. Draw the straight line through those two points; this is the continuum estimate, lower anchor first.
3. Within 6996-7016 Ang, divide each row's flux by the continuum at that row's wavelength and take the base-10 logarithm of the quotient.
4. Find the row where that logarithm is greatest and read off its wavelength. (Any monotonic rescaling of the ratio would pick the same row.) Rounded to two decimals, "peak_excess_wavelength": 6997.88 Ang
